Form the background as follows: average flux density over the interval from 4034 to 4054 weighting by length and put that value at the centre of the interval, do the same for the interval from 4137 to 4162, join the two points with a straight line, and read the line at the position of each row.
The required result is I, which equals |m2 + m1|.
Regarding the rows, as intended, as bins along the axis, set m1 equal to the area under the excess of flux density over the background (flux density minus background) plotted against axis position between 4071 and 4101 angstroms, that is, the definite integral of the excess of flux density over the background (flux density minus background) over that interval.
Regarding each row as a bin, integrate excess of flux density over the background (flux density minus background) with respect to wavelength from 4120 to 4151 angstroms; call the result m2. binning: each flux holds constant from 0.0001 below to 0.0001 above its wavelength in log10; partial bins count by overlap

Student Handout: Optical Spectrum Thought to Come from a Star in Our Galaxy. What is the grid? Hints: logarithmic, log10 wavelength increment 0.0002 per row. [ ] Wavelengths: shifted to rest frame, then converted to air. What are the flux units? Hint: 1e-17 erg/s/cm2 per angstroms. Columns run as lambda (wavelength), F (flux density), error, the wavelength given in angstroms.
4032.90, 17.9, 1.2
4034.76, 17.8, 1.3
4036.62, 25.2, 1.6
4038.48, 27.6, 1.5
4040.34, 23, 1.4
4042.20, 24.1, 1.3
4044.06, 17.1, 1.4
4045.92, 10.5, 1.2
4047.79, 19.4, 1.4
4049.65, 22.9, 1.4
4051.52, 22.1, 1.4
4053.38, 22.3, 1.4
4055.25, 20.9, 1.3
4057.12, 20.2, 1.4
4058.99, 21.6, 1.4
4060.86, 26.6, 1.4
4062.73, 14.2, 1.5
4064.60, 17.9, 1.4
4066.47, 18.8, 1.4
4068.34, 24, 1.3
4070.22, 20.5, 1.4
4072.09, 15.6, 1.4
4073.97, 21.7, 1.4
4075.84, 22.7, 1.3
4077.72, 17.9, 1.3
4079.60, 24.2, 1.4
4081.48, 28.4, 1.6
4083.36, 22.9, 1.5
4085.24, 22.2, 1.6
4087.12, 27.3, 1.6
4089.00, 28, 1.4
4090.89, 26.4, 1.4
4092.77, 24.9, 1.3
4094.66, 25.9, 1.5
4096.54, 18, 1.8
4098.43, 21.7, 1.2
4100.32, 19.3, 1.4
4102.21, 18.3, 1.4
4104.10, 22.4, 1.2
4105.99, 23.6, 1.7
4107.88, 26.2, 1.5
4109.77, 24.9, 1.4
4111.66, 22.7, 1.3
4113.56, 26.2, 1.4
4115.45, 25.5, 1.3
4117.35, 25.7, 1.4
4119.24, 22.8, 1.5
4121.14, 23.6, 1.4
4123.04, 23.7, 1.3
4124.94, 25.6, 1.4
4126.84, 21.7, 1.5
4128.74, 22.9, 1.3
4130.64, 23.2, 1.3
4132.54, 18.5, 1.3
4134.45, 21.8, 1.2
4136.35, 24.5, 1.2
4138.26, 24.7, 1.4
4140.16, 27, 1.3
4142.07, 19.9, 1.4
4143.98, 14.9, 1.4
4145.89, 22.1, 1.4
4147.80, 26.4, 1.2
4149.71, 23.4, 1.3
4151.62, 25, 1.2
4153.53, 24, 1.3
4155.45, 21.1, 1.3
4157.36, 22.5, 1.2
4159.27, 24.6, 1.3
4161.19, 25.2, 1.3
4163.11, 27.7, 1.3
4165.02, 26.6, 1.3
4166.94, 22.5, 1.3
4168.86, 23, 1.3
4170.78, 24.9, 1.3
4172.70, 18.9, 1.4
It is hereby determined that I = 28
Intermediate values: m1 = 32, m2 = -3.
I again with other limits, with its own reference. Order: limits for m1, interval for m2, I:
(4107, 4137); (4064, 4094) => 63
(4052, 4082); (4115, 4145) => 14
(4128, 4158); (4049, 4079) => 38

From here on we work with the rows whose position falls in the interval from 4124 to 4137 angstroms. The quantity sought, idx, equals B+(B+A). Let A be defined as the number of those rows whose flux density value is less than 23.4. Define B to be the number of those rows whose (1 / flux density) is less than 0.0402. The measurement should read 7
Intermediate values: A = 5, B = 1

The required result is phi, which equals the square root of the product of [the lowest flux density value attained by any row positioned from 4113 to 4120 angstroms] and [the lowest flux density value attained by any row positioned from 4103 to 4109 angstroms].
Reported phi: 22.6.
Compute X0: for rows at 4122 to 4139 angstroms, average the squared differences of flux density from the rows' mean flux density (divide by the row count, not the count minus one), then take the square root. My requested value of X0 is 2.0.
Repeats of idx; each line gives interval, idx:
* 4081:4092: 10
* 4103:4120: 13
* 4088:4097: 9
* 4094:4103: 6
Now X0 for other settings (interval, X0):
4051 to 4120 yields 3.4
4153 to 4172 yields 1.9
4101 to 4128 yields 2.1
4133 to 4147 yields 3.7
